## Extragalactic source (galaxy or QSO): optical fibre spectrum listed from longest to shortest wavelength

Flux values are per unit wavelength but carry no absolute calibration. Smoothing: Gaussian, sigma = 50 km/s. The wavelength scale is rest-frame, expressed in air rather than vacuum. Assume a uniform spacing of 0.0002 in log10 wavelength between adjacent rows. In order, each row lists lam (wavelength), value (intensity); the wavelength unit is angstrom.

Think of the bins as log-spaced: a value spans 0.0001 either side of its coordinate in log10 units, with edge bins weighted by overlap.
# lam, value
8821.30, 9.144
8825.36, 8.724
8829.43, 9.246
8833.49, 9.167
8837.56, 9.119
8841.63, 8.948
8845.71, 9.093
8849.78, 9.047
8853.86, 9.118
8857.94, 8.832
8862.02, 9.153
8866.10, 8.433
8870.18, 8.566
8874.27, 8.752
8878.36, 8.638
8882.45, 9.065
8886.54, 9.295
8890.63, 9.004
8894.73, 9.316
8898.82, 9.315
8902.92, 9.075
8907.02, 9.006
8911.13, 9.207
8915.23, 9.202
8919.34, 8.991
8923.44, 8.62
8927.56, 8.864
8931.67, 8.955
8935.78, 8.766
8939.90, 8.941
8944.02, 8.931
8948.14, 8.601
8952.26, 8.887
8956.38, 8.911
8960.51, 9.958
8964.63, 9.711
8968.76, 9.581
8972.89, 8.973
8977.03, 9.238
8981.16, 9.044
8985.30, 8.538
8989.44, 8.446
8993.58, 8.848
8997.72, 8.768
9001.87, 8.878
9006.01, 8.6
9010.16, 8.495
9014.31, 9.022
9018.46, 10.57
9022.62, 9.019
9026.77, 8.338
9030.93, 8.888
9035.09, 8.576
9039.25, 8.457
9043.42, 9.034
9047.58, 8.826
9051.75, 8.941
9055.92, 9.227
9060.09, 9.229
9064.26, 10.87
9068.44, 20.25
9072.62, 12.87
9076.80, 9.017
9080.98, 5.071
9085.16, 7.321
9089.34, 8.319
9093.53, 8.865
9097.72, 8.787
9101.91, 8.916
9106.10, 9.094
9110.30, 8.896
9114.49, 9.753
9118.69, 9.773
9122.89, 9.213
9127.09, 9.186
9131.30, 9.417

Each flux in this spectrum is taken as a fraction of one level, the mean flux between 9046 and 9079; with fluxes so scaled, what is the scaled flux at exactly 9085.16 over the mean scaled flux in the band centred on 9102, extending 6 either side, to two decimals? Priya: 0.82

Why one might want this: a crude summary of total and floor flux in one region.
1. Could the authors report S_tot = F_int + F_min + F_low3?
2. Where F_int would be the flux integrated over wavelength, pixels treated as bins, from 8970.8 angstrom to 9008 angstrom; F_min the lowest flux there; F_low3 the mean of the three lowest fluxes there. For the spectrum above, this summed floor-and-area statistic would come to 345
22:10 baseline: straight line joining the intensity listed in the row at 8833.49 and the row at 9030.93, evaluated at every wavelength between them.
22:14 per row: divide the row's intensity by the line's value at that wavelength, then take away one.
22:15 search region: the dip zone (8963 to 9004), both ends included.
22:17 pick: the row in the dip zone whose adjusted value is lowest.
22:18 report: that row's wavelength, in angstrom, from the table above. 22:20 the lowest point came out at 8989.44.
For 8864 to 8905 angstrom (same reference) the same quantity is 8866.10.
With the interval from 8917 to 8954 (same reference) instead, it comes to 8923.44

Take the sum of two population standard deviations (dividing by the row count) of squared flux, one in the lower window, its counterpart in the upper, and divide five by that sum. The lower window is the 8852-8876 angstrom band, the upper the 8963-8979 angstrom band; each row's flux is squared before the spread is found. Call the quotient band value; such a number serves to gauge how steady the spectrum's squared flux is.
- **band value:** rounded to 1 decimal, 0.5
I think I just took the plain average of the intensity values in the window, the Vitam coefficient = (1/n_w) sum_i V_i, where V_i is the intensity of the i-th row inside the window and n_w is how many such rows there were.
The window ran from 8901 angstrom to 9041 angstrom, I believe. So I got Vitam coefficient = 8.97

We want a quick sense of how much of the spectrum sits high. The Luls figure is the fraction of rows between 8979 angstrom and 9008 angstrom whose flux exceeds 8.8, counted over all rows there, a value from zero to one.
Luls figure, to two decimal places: 0.43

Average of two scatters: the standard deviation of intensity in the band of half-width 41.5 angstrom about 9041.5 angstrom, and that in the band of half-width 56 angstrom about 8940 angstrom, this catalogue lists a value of 1.6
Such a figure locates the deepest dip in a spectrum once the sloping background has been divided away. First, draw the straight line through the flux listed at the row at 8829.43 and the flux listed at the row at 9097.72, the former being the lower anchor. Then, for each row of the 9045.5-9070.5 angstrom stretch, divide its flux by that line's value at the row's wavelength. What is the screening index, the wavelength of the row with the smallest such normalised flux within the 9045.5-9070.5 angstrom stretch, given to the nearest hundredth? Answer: 9047.58 angstrom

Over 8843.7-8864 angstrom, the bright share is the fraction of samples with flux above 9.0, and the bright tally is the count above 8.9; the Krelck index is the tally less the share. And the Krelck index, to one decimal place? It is 3.2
